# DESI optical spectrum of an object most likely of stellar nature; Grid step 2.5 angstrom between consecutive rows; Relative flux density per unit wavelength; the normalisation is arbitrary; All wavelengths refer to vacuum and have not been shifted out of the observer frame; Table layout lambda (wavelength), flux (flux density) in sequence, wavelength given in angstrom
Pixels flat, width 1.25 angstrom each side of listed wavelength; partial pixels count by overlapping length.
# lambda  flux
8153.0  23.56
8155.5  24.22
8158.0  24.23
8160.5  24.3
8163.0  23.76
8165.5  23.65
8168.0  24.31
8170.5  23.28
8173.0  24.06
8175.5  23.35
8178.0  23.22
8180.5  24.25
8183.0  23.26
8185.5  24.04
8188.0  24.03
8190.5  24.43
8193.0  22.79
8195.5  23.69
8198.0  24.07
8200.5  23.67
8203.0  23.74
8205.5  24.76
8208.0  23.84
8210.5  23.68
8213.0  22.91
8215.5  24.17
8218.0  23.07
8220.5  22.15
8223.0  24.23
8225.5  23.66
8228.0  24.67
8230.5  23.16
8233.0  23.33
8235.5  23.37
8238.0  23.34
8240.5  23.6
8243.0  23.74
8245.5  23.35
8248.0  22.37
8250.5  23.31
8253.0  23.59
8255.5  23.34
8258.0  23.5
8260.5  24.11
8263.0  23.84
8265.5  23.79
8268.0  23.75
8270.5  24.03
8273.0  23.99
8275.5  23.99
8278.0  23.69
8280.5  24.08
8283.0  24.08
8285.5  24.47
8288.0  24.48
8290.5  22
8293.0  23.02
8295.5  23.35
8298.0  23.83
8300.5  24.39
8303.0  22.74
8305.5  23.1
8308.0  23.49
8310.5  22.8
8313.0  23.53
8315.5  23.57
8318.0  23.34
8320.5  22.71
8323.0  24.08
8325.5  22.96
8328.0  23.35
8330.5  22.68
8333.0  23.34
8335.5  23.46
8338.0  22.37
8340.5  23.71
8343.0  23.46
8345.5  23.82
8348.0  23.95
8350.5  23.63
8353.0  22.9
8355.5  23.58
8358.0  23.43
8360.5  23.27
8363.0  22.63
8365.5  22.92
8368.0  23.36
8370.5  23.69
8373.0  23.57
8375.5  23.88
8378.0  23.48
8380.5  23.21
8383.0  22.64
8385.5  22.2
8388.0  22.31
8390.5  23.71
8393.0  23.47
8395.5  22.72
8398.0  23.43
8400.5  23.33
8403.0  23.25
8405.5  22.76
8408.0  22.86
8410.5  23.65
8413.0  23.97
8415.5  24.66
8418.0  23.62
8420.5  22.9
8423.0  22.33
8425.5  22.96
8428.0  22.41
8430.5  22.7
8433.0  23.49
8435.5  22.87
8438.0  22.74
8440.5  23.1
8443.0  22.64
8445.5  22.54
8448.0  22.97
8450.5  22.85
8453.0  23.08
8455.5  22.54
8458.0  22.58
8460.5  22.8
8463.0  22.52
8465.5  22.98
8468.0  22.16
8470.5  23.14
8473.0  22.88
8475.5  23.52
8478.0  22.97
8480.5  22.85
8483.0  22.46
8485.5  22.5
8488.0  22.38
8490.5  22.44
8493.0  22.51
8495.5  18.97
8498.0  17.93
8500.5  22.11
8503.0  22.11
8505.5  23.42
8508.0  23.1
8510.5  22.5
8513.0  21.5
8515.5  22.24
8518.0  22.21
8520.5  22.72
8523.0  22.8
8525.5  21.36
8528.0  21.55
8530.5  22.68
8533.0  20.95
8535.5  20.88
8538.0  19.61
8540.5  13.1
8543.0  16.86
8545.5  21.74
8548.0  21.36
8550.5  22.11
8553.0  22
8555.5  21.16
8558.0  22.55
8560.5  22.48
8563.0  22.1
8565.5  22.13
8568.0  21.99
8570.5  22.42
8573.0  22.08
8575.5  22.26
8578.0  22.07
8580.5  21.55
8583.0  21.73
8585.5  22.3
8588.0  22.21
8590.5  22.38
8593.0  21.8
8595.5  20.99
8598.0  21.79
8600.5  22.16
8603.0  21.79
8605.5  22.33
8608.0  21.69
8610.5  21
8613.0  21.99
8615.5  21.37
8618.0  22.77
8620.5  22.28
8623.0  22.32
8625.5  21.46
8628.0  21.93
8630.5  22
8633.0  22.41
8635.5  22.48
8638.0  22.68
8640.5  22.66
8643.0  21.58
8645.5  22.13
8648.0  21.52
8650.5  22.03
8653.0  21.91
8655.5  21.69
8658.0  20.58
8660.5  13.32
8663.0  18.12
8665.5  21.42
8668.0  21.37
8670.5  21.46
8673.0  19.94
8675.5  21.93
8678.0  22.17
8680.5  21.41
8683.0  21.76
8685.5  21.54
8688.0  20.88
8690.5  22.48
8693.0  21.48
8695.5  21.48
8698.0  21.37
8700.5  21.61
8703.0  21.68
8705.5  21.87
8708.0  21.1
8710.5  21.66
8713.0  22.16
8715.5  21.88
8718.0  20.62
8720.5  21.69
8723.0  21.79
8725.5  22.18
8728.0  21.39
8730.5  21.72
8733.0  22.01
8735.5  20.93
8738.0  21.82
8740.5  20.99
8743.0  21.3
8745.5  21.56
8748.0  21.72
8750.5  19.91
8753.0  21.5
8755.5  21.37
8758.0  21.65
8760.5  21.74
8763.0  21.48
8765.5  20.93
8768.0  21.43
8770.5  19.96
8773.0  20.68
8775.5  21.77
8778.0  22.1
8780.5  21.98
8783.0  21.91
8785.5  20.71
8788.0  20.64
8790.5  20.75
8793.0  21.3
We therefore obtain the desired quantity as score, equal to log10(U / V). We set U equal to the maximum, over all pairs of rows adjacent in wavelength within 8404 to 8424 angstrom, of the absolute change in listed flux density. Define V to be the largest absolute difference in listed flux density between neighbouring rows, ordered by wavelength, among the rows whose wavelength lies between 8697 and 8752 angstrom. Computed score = -0.24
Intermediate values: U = 1.0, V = 1.8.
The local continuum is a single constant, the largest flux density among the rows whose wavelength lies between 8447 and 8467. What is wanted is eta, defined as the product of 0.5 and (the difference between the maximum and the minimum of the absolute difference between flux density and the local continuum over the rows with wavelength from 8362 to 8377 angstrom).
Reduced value 0.32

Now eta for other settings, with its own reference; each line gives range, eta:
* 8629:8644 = 0.55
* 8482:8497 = 1.77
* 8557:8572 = 0.28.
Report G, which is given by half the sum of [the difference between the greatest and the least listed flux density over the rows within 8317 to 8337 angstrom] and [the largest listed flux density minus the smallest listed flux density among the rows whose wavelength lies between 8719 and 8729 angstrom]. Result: 1.1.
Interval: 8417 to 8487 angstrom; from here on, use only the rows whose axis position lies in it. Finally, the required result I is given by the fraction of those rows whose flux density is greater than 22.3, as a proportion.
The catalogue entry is 1.0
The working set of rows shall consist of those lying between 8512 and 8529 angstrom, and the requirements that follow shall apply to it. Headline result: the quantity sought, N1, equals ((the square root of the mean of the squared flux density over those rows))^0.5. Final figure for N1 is 4.70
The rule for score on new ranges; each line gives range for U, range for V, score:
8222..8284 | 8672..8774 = -0.12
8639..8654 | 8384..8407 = -0.11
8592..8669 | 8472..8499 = 0.31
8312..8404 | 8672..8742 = -0.15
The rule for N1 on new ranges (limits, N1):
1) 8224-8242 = 4.86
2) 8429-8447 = 4.78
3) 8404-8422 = 4.85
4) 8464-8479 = 4.79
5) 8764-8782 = 4.61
